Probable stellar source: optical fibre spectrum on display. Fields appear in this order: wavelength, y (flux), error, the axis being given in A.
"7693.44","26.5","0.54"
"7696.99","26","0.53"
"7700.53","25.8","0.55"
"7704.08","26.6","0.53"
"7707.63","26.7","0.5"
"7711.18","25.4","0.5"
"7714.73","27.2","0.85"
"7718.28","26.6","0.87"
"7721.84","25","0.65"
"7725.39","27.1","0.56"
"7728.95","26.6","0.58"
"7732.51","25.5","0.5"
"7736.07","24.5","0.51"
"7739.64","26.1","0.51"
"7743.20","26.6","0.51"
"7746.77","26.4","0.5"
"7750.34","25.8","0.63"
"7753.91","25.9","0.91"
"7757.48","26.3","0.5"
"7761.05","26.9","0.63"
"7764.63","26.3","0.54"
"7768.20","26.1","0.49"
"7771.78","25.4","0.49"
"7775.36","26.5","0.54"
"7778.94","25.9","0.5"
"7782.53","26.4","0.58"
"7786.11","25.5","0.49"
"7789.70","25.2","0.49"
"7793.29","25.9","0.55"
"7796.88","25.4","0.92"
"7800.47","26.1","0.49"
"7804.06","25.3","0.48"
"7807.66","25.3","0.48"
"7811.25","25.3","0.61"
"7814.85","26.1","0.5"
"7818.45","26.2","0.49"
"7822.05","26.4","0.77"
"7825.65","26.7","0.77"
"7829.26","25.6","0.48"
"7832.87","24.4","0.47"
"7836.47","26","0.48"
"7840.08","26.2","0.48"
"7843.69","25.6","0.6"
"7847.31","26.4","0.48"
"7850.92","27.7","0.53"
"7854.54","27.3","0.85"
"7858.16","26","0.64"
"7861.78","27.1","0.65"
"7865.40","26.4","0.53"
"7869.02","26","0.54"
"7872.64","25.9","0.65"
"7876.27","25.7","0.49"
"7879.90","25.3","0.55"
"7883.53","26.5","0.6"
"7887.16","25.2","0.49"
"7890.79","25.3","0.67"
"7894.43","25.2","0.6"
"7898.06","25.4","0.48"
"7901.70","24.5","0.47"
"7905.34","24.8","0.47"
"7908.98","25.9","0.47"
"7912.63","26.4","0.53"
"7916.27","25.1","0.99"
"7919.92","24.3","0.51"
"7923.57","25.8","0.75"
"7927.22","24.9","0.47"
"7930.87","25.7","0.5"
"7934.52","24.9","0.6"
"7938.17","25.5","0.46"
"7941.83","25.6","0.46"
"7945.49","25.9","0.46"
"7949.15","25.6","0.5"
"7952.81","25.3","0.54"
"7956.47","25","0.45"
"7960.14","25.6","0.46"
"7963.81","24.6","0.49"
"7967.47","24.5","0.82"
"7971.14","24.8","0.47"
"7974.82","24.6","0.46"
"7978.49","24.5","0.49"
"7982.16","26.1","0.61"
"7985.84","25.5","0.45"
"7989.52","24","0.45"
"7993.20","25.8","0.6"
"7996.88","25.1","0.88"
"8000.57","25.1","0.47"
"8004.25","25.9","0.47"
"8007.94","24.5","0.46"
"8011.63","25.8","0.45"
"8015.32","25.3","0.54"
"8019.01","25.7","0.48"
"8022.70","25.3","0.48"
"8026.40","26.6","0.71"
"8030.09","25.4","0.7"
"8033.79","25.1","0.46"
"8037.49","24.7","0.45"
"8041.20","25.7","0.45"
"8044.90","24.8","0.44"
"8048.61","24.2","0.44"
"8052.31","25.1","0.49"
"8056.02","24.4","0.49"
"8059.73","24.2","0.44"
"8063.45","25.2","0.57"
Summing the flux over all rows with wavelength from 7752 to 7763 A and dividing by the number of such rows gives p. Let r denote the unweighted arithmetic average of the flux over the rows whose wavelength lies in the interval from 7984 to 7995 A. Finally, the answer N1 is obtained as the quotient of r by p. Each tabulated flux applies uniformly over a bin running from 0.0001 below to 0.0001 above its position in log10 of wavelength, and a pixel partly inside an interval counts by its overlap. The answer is 0.95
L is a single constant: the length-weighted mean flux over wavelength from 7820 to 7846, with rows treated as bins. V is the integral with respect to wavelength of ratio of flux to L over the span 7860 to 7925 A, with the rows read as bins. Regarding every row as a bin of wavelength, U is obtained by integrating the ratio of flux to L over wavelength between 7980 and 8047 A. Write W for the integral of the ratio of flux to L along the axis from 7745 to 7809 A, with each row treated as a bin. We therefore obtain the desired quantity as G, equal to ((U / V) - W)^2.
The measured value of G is 3988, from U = 65.68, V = 64.4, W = 64.2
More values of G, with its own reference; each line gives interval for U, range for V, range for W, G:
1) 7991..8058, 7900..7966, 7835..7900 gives 4162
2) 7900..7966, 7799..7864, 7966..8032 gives 4030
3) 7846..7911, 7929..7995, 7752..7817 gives 4102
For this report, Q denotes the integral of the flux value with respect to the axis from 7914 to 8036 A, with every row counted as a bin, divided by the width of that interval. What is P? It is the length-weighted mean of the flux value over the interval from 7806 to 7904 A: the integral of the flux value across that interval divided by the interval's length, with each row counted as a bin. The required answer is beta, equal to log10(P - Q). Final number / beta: -0.19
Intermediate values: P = 25.9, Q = 25.3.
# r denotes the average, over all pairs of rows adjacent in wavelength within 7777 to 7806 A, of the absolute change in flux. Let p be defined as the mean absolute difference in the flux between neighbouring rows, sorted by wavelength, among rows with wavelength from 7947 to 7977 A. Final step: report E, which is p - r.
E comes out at -0.23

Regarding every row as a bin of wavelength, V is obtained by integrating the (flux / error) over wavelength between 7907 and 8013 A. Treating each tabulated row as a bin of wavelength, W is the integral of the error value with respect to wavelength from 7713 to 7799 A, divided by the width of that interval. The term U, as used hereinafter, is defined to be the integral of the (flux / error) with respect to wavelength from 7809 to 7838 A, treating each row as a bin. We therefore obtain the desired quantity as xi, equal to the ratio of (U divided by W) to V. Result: 0.4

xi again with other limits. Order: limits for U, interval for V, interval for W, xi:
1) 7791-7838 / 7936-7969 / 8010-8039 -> 2.5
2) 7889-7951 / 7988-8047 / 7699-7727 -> 1.6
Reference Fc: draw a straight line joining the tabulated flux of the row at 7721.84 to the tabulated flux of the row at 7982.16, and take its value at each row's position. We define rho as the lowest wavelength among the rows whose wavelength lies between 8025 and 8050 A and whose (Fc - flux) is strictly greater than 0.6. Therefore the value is 8030.09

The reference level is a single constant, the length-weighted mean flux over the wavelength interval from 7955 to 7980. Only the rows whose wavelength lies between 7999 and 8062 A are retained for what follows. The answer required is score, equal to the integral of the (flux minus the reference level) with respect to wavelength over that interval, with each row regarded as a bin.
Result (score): 23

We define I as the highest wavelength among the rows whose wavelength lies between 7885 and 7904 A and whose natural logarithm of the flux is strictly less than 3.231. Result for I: 7901.70 A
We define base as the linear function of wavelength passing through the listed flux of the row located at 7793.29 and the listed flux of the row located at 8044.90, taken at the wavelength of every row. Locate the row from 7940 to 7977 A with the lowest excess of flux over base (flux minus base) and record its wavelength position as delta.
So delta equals 7967.47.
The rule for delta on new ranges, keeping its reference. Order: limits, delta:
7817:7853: 7832.87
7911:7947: 7919.92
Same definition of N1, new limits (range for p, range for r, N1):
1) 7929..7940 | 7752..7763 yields 1.04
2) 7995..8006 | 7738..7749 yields 1.04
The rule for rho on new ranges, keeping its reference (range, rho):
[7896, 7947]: 7901.70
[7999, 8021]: 8000.57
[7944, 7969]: 7952.81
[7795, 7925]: 7832.87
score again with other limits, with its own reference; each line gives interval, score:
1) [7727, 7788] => 76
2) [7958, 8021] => 22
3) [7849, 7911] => 68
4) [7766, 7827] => 65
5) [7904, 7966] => 34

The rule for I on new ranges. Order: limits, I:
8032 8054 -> 8052.31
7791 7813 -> 7811.25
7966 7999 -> 7996.88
